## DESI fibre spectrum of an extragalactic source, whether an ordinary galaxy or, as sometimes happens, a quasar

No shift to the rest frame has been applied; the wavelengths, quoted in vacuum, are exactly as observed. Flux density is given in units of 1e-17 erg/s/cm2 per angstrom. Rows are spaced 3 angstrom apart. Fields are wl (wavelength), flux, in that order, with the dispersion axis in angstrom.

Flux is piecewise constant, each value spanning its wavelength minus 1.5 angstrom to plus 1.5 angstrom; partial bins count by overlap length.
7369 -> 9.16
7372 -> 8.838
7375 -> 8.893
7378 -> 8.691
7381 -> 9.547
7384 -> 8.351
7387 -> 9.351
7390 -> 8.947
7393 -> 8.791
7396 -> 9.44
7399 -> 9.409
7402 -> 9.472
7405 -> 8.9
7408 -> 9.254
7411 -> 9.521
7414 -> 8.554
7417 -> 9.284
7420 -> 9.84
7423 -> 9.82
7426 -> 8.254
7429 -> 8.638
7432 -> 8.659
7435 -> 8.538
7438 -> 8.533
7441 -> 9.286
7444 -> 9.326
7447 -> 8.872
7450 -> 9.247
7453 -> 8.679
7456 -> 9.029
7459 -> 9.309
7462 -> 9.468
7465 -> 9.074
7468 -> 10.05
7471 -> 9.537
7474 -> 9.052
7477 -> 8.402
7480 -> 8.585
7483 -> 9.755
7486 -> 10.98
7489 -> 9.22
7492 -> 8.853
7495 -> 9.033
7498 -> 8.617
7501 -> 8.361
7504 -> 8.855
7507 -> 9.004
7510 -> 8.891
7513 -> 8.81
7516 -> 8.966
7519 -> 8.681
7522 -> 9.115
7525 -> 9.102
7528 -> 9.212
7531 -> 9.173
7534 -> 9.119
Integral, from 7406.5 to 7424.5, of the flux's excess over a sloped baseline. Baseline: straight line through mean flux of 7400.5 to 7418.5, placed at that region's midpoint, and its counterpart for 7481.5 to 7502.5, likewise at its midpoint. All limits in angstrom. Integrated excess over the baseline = 3.7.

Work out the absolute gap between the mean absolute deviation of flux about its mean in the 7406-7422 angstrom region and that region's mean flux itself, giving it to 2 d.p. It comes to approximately 8.98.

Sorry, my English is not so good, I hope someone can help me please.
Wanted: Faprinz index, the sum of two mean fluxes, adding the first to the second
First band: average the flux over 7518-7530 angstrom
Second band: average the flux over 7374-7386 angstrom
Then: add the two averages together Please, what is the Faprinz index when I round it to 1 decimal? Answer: 17.9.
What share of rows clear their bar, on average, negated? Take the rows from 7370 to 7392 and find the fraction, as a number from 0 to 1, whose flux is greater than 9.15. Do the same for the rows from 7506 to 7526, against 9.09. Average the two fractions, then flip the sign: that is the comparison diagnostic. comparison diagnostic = -0.29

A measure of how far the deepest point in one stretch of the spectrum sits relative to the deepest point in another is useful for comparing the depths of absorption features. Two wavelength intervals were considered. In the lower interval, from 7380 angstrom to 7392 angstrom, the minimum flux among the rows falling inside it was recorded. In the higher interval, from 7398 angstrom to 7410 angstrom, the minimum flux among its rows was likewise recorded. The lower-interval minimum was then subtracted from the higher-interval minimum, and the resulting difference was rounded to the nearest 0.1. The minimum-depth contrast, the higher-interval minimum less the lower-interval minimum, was 0.5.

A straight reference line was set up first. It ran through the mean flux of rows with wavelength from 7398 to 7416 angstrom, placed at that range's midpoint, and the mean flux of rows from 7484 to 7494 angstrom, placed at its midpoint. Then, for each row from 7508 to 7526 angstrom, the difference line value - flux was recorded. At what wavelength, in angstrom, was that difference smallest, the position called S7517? 7522 angstrom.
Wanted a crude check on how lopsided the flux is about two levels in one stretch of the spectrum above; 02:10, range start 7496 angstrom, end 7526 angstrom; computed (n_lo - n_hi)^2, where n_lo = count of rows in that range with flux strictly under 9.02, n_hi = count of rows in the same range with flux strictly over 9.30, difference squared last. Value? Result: 64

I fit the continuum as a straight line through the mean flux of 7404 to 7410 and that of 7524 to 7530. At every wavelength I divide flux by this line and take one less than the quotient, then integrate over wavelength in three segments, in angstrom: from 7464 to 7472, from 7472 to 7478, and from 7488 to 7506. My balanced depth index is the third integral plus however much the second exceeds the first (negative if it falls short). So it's -1.3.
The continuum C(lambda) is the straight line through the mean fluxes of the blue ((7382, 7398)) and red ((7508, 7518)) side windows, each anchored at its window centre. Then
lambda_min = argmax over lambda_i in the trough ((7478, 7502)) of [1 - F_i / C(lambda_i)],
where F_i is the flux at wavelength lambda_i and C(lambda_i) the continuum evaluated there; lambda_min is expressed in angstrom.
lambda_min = 7501 angstrom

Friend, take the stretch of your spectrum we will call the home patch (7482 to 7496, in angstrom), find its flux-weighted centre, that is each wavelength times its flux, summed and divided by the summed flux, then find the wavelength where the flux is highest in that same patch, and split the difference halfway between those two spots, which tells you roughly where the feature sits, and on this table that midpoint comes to 7487.4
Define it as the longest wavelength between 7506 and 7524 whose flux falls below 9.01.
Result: 7519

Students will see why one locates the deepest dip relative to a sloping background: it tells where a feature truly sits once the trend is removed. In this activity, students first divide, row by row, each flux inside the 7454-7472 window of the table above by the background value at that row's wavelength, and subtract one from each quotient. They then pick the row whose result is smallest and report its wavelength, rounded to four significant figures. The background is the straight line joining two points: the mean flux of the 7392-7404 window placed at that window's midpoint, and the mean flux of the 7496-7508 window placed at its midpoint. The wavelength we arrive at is 7456 angstrom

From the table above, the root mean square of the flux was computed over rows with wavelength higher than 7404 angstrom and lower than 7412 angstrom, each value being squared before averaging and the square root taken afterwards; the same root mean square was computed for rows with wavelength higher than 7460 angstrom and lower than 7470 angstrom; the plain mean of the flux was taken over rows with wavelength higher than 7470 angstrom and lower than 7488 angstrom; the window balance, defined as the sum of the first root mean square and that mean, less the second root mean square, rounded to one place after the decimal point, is 9.1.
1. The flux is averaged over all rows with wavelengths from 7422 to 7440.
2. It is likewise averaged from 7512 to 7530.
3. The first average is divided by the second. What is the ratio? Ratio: 0.97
